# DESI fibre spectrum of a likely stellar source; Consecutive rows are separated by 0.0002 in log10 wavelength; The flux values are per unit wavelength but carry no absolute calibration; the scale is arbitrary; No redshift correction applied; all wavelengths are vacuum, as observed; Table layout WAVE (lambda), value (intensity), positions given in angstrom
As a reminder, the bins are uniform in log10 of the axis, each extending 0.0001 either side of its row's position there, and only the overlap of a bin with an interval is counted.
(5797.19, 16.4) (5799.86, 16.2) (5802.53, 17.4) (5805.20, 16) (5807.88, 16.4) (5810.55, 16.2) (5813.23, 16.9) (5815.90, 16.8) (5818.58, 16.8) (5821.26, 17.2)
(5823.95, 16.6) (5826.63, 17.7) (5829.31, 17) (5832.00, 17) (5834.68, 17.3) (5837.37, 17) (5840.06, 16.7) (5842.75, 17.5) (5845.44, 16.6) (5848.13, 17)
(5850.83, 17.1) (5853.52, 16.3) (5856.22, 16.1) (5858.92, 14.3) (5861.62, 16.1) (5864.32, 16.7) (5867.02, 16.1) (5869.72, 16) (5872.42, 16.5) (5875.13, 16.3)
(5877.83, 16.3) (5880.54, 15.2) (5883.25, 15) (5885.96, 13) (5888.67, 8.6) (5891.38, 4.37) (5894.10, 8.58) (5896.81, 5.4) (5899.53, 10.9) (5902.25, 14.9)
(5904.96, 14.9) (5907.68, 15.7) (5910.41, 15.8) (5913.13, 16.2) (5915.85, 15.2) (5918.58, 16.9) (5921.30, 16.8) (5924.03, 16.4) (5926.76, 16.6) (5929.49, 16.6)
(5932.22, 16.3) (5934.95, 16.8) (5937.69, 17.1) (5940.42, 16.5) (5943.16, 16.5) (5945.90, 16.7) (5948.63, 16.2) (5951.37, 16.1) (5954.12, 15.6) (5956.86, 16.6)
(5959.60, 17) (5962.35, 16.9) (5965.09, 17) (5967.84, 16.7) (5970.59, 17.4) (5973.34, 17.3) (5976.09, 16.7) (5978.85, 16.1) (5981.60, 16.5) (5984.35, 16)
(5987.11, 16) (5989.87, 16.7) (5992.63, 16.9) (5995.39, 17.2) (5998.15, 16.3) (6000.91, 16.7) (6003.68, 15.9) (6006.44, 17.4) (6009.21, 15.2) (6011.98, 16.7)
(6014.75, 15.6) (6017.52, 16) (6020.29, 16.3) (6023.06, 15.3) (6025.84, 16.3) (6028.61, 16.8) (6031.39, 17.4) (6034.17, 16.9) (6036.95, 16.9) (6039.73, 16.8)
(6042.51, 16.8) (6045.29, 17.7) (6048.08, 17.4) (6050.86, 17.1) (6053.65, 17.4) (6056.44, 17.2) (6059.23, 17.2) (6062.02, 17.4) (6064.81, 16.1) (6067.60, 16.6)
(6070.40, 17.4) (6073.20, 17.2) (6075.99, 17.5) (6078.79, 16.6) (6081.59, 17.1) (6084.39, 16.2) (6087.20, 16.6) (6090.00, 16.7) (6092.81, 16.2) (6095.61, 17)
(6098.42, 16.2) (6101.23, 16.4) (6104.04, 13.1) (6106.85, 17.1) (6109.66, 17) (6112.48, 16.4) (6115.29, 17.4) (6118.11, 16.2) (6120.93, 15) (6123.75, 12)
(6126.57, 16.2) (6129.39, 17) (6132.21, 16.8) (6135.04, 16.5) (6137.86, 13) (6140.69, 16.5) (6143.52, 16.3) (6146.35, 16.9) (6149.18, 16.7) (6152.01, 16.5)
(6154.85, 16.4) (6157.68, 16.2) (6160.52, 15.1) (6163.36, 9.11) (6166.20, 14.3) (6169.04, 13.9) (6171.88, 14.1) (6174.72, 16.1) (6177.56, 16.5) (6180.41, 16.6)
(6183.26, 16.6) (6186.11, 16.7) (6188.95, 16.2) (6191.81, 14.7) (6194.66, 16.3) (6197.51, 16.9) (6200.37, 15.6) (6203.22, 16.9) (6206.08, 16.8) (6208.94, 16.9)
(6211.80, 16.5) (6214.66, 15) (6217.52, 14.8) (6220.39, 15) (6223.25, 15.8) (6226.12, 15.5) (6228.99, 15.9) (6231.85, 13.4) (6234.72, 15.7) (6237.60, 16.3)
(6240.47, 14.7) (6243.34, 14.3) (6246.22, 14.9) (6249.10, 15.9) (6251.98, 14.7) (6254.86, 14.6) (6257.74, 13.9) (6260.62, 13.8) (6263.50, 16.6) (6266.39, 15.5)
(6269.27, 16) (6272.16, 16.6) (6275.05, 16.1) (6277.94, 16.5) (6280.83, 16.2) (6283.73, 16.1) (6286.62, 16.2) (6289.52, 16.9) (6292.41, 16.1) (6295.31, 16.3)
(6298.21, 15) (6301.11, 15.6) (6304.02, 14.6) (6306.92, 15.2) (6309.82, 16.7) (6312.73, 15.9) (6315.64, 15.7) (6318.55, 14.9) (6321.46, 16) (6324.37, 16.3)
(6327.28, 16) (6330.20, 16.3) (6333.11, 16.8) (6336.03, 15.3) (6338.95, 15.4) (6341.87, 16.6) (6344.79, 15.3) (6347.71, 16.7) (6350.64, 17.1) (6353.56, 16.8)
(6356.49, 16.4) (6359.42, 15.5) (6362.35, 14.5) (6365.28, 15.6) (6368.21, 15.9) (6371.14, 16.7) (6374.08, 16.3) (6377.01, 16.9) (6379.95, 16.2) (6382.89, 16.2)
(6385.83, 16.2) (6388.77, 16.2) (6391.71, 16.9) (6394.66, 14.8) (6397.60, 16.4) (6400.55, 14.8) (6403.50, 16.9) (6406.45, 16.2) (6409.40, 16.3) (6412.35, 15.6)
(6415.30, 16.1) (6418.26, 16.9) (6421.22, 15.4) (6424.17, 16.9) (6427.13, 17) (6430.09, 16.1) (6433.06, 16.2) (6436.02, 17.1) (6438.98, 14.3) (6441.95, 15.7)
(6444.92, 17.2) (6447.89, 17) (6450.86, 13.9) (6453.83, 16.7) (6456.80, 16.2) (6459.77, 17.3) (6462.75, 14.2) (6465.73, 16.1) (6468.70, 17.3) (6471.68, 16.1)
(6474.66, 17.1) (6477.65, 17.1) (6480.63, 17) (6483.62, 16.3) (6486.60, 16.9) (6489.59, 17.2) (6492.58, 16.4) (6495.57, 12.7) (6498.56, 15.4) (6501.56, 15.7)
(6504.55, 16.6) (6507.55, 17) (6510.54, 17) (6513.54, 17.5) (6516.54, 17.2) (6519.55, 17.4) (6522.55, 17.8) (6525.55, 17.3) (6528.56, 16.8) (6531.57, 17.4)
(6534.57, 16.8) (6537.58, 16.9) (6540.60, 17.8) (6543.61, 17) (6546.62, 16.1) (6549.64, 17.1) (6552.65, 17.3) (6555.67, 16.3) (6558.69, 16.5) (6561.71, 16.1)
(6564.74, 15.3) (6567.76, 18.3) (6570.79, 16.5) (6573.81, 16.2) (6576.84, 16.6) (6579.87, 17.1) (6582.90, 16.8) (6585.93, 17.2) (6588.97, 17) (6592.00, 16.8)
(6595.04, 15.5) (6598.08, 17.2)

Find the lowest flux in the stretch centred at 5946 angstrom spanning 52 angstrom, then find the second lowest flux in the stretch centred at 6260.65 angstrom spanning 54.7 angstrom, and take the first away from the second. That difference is -1.7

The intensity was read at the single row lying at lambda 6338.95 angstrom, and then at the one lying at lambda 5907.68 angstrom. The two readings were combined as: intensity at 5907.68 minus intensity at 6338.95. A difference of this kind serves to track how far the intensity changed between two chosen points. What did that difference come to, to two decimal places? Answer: 0.30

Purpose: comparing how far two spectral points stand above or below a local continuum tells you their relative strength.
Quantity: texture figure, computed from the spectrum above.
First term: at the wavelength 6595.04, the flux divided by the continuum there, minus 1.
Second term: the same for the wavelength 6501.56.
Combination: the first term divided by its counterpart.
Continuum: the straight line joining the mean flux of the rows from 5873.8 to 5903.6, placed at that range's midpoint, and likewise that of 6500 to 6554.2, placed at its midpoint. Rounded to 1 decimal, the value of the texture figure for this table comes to 1.8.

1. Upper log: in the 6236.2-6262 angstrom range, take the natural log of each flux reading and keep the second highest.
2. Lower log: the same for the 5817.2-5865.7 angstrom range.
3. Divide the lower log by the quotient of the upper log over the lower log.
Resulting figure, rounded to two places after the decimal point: 2.96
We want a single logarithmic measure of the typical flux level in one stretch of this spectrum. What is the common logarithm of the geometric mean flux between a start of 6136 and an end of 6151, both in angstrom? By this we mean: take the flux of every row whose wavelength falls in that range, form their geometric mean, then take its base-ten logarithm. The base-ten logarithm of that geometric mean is 1.20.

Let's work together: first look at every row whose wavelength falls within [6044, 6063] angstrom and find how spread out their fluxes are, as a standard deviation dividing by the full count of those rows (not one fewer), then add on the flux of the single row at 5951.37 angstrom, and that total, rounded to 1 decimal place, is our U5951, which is 16.3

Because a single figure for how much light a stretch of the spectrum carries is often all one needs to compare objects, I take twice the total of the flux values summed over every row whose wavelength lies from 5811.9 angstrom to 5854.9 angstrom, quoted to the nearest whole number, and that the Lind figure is 543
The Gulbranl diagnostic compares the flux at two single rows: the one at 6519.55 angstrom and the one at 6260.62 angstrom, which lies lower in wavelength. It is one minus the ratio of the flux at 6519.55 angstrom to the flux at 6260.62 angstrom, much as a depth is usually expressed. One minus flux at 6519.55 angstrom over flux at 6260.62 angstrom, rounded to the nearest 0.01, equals -0.26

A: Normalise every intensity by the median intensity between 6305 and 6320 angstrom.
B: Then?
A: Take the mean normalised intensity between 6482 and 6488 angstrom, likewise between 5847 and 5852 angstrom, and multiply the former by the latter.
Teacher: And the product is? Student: 1.15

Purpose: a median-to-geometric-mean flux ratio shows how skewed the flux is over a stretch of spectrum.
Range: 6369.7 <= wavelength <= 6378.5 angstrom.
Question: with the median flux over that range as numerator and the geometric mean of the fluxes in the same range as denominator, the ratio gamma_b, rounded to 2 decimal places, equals 1.00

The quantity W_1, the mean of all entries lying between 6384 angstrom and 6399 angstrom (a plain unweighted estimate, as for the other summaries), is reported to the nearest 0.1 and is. 16.1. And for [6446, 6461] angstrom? 16.2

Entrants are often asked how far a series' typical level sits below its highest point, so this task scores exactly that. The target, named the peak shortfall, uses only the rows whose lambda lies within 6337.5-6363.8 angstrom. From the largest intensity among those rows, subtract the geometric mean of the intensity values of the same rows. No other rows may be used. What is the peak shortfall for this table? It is 1.1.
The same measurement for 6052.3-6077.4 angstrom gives 0.4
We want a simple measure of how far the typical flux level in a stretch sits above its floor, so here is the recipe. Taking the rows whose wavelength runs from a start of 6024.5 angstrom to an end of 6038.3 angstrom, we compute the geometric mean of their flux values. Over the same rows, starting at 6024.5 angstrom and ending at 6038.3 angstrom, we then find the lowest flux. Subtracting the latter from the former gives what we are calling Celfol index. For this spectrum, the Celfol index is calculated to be 0.56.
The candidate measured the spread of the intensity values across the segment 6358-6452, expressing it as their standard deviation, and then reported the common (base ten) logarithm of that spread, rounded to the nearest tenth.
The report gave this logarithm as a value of -0.1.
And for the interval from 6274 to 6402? -0.2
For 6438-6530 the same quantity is 0.1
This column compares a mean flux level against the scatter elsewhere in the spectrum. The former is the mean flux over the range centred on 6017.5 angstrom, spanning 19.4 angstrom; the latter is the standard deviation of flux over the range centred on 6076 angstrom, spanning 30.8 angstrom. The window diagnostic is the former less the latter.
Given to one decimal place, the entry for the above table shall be 15.4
